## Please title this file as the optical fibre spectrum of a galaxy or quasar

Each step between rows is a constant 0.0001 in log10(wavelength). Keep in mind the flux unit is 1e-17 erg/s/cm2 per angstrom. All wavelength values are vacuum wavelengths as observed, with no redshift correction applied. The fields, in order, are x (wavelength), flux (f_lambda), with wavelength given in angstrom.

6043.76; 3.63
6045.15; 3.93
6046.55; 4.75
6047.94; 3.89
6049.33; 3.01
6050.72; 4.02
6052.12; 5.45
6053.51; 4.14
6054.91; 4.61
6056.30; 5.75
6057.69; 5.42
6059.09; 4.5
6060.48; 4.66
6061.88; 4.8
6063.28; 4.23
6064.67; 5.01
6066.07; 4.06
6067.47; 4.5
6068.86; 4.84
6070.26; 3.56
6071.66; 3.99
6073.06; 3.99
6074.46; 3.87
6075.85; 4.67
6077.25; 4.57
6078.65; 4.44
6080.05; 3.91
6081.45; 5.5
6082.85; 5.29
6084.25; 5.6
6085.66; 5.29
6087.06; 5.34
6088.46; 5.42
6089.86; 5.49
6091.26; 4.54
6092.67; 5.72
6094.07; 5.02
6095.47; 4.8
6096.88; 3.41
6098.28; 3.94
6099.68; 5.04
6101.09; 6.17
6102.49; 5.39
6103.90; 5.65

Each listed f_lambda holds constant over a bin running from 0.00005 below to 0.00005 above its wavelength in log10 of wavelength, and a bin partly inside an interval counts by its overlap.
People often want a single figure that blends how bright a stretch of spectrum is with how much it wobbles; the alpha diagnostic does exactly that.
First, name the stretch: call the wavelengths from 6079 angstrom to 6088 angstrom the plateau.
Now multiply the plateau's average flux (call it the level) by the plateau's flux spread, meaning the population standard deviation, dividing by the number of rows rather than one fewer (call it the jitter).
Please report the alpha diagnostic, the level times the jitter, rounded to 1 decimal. 2.9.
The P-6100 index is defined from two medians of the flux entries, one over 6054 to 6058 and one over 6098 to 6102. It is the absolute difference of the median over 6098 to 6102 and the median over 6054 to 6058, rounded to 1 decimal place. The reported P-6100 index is 0.4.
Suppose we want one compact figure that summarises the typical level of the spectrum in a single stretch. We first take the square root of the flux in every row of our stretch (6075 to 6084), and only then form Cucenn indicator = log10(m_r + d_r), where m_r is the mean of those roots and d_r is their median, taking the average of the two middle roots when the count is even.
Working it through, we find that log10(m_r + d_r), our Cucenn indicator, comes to 0.636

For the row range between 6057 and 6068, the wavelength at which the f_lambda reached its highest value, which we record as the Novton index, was 6057.69 angstrom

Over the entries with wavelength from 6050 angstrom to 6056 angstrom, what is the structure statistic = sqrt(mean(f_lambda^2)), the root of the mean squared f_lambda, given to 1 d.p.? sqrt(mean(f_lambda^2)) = 4.6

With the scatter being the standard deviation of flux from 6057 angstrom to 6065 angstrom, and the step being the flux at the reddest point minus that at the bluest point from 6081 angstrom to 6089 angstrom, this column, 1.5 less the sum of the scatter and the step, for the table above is 1.2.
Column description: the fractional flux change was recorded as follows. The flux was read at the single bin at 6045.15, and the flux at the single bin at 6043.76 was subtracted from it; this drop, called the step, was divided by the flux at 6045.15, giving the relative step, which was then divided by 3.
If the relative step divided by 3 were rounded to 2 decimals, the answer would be 0.03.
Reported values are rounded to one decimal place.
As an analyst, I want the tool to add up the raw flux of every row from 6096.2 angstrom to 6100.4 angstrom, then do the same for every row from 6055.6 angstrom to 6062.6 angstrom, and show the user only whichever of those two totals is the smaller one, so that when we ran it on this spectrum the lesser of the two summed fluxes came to 12.4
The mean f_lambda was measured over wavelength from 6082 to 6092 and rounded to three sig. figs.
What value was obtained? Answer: 5.28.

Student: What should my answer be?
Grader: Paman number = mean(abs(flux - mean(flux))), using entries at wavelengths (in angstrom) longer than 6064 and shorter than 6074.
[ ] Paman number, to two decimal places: 0.43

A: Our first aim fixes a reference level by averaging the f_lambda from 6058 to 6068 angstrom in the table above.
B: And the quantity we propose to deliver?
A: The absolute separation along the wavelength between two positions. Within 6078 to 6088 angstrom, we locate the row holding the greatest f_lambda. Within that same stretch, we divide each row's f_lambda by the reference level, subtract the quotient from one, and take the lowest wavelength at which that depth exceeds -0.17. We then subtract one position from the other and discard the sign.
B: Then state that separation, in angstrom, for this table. 5.6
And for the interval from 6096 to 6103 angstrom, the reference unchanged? 4.2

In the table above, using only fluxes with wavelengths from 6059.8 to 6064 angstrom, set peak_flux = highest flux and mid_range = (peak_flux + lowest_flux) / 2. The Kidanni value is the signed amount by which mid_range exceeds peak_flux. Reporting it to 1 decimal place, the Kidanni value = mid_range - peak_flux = -0.3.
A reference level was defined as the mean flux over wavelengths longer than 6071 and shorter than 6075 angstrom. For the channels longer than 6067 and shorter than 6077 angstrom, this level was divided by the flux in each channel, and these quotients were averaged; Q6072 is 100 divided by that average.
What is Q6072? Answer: 105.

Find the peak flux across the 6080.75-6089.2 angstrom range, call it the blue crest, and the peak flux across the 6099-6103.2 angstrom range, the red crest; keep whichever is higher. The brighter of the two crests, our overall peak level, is 6.17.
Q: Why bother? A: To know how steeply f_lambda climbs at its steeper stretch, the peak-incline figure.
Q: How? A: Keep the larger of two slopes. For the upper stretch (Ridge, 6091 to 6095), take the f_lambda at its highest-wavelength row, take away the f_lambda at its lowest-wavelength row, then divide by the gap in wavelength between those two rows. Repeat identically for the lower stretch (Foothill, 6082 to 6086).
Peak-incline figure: 0.17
